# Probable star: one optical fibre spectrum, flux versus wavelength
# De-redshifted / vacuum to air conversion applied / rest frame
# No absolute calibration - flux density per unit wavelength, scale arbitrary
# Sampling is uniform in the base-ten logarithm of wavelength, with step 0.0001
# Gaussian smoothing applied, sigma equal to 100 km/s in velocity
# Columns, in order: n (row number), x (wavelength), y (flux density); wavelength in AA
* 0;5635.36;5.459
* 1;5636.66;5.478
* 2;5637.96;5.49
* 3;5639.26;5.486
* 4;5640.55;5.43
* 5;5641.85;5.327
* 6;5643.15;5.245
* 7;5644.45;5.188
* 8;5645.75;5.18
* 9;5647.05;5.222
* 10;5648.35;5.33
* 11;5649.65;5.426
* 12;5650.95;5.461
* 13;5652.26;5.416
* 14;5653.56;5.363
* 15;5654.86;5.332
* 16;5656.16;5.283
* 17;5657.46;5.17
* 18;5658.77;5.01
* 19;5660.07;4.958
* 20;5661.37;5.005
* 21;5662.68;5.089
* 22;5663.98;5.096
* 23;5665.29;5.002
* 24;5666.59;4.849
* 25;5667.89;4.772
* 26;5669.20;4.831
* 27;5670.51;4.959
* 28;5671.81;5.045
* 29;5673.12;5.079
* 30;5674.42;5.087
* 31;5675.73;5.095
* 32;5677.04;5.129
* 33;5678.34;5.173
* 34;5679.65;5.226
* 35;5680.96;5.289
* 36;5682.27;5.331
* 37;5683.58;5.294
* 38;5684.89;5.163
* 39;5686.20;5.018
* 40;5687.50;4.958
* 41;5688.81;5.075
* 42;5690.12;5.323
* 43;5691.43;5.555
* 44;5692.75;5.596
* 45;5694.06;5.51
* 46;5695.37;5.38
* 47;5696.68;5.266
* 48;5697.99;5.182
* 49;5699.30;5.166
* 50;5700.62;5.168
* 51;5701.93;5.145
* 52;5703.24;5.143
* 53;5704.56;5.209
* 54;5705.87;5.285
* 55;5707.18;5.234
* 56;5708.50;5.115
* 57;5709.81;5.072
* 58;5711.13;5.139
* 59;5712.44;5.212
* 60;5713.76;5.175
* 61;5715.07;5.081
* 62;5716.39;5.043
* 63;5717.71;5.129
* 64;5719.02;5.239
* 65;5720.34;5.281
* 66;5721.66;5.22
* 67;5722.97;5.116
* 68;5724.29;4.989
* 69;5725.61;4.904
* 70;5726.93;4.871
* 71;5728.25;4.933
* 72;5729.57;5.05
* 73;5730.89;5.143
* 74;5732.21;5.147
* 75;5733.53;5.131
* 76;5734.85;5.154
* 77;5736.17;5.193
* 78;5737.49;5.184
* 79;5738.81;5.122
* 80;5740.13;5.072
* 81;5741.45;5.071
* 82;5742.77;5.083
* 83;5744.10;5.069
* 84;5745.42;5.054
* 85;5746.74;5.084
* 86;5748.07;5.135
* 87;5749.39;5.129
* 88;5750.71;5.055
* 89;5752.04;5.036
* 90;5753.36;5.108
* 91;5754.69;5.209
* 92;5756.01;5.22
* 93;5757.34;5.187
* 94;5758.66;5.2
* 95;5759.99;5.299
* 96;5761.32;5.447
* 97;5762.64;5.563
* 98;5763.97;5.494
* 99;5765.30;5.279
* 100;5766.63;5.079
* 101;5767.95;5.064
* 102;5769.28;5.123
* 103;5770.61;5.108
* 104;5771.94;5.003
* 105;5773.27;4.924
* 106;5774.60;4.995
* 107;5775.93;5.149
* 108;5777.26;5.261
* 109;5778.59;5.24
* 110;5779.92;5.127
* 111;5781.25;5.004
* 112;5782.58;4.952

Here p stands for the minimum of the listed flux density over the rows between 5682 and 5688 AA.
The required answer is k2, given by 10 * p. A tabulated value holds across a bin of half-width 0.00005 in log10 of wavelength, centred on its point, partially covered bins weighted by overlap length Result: 49.6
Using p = 4.958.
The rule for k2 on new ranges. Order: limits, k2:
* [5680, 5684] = 52.9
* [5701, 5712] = 50.7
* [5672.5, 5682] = 50.8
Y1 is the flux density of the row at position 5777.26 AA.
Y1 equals 5.261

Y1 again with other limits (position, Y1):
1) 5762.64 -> 5.563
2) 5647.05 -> 5.222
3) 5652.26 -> 5.416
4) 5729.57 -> 5.05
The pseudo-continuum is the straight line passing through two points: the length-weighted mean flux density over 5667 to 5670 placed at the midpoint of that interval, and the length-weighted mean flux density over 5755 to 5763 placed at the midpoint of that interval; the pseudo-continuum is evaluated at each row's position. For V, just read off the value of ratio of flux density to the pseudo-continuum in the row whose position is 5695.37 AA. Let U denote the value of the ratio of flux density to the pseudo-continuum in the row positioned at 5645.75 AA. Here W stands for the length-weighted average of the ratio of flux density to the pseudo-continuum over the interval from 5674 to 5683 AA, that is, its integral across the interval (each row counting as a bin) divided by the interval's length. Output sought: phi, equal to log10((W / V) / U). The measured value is -0.05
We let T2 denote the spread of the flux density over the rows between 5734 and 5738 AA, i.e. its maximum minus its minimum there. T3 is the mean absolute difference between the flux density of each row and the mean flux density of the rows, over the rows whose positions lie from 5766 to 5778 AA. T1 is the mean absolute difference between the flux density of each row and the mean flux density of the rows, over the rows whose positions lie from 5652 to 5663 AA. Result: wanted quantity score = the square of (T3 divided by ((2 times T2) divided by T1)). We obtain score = 0.0194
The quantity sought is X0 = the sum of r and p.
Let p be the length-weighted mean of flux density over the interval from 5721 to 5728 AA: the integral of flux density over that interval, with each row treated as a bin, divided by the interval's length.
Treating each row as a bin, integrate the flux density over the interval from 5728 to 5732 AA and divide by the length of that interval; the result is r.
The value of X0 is 10.1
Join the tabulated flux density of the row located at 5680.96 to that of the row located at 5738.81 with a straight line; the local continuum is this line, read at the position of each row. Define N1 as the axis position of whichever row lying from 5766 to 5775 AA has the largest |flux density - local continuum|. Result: 5773.27 AA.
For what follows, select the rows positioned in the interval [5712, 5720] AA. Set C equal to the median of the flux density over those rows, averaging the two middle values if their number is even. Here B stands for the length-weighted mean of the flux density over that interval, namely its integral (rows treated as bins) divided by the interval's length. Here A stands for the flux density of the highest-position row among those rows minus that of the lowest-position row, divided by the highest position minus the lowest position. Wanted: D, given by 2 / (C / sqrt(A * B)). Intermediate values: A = 0.004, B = 5.15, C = 5.15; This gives 0.06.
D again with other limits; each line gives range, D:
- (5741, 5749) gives 0.09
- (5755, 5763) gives 0.20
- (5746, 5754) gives 0.05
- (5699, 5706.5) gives 0.12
